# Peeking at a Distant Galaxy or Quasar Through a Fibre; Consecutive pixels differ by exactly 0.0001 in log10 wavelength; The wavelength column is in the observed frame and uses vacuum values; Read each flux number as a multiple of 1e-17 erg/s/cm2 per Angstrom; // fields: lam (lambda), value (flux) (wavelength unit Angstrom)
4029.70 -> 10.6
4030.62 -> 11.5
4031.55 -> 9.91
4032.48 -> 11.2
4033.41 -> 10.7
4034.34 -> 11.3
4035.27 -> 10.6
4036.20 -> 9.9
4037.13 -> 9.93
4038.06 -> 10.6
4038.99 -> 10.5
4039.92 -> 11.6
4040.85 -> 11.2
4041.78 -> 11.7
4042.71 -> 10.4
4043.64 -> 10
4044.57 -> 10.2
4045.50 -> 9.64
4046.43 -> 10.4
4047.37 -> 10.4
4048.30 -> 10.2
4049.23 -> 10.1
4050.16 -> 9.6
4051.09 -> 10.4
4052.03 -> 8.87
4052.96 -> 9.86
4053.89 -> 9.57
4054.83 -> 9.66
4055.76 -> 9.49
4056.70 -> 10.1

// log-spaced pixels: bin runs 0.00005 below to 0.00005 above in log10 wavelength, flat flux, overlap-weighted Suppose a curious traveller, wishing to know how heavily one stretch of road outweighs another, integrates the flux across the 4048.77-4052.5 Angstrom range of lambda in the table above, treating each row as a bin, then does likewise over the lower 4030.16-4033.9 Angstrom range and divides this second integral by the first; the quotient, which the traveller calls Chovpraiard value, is 1.11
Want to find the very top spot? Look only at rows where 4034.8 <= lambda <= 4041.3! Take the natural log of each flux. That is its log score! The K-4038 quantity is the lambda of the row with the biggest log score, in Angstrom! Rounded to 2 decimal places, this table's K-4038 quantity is 4039.92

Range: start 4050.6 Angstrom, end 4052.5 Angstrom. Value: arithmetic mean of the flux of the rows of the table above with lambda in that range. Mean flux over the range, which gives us 9.63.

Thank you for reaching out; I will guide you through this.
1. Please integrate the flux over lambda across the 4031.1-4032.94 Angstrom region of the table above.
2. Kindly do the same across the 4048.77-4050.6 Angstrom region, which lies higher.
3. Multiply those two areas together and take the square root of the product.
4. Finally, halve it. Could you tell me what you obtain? 9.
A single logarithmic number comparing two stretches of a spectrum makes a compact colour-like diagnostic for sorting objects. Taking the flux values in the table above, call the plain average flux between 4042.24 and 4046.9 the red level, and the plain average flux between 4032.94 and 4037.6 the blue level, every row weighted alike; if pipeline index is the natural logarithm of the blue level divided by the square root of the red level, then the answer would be 1.19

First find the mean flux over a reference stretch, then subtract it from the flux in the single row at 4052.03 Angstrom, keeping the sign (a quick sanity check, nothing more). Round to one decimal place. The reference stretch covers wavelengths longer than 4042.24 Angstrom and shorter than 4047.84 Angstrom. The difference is -1.3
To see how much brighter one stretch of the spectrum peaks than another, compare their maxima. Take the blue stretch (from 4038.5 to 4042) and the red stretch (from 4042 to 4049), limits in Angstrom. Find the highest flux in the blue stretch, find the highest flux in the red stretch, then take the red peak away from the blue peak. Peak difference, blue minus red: 1.3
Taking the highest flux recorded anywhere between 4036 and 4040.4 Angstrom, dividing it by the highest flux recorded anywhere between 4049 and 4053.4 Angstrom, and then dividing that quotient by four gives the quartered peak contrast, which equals 0.279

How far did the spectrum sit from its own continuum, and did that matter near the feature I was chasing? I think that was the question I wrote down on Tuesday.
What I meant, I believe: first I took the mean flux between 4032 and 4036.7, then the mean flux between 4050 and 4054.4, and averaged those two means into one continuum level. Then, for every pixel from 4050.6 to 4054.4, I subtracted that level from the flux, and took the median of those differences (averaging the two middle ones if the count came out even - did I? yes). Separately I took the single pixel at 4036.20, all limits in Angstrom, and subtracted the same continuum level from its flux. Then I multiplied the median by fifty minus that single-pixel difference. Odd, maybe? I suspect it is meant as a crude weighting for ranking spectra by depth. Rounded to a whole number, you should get -24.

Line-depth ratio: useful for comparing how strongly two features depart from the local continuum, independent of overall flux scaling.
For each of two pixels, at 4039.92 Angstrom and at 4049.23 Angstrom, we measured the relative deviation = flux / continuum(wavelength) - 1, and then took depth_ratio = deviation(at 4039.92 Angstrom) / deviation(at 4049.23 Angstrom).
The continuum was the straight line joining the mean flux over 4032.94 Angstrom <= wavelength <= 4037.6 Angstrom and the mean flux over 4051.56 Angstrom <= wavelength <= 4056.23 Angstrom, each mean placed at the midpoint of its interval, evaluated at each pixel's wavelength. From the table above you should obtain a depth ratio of 3.6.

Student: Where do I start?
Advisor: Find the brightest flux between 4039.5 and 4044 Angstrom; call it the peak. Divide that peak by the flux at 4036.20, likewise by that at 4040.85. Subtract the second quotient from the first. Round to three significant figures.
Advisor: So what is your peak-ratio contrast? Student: 0.137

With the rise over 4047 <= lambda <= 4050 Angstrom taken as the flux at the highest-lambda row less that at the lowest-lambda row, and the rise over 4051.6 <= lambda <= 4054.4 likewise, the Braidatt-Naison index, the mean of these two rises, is 0.20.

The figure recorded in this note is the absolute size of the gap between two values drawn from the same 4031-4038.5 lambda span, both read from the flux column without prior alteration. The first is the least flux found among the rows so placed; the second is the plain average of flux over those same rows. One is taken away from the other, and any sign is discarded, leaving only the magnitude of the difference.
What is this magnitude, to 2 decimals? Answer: 0.62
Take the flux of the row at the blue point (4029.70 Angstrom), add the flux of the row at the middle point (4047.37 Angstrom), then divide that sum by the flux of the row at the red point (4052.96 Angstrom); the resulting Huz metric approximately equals 2.13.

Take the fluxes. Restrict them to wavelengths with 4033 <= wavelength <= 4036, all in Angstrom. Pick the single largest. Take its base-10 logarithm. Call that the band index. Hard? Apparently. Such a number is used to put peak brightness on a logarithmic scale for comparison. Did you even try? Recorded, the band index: 1.05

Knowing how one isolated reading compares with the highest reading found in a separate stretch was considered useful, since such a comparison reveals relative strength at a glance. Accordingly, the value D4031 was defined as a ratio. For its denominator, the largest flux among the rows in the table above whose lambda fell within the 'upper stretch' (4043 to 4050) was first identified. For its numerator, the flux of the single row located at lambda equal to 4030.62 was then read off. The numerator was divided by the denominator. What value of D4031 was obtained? 1.11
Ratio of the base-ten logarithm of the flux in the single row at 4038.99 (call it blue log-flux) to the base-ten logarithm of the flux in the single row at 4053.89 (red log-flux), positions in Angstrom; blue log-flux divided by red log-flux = 1.04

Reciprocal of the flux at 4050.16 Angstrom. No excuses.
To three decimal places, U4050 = 0.104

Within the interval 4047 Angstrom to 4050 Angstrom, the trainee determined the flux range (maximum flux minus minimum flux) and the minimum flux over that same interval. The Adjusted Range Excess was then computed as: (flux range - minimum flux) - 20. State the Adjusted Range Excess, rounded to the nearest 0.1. -29.8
